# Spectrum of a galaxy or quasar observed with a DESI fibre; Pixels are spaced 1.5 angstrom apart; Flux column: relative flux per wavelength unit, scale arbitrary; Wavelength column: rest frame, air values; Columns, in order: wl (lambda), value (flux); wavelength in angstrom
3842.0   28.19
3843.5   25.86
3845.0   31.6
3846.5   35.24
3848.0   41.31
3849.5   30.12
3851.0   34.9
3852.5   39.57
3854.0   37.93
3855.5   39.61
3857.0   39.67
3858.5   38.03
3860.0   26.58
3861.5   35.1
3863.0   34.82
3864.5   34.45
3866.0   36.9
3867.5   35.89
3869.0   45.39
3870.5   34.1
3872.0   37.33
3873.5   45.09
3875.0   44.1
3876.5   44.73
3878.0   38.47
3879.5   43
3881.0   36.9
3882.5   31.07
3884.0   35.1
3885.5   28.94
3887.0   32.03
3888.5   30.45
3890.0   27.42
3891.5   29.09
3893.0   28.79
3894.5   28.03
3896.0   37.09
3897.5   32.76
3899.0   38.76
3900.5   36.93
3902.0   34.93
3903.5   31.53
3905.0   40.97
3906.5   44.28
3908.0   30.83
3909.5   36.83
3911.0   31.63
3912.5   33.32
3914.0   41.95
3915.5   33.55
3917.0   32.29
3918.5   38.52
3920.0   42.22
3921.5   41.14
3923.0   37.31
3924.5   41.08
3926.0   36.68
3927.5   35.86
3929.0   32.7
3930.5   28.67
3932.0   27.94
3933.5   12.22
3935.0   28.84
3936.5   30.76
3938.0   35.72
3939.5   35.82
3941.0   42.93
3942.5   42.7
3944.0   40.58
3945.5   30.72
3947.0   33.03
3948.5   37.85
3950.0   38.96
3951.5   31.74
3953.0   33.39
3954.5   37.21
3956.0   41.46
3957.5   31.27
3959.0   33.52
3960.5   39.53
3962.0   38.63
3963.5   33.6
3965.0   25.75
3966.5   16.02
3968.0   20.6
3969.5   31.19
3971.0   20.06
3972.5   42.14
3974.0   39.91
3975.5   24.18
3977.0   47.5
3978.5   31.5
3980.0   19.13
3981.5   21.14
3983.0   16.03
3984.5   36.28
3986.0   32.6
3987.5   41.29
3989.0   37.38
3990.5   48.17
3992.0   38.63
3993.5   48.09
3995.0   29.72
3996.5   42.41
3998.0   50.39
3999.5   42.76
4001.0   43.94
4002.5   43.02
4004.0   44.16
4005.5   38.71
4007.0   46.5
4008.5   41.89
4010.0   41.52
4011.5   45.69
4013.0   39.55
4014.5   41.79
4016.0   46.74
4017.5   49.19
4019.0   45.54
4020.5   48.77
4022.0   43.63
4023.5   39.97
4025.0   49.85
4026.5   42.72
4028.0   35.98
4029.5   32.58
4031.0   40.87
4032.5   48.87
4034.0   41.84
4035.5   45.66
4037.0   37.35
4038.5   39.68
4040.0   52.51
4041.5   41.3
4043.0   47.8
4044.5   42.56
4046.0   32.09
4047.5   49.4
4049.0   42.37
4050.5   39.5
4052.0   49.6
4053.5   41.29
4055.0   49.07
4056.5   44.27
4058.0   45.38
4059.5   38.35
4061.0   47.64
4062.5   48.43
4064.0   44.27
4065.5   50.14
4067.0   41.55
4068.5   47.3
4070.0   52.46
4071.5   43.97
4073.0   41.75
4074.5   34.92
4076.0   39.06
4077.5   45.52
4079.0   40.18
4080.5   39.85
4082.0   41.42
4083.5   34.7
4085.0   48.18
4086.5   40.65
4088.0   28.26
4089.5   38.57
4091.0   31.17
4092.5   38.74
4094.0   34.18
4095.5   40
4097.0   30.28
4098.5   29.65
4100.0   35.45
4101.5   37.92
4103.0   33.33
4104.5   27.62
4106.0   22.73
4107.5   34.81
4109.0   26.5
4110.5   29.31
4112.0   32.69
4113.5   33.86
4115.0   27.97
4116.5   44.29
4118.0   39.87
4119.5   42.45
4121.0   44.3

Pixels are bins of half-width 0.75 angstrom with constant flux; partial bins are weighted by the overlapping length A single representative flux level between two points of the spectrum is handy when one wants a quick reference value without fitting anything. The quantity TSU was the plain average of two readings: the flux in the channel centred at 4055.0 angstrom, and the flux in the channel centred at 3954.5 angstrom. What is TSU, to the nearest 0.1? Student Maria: 43.1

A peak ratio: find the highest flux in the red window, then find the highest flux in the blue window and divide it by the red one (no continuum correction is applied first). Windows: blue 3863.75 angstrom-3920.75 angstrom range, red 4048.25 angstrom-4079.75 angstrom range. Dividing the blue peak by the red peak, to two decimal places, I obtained 0.87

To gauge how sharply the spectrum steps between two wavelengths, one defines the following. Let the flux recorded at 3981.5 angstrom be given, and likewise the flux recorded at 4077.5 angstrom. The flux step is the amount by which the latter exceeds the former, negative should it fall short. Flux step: 24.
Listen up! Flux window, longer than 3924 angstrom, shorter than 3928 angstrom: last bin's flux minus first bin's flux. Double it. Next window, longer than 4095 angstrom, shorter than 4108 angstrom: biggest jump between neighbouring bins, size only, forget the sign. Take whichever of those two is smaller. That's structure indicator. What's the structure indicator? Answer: -10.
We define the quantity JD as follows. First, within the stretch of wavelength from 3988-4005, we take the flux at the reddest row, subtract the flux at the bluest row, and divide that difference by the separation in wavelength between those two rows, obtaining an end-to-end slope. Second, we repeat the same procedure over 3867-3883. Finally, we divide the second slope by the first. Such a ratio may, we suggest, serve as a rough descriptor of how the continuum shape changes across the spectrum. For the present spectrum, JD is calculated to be -0.7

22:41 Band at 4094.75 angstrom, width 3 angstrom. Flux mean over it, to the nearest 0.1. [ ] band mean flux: 37.1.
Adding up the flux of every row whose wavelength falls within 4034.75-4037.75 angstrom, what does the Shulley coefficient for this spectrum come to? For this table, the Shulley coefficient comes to 83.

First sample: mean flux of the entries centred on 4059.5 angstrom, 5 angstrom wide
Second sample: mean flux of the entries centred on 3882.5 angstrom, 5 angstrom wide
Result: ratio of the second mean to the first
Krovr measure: 0.78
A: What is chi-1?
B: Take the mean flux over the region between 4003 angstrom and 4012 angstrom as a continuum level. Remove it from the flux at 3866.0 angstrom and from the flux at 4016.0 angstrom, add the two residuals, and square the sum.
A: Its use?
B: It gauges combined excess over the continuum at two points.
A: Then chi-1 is 6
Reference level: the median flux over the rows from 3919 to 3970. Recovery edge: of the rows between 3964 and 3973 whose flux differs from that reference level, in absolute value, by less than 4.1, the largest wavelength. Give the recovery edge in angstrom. 3969.5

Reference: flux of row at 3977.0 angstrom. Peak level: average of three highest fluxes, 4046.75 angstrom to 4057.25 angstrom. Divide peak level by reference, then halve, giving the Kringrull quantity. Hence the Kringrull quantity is 0.52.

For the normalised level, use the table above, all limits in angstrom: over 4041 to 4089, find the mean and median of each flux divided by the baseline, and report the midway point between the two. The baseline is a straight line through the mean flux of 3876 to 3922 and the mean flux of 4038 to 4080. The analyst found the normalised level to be 0.97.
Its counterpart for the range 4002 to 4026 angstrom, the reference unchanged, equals 1.06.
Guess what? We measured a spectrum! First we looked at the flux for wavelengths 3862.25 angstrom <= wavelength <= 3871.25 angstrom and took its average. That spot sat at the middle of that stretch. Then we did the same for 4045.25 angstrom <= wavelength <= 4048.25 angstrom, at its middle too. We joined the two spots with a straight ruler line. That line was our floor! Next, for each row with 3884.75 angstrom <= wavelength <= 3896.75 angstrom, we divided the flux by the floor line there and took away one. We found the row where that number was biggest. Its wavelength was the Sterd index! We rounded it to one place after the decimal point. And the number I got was 3896.0 angstrom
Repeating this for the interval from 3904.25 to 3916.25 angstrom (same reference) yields 3906.5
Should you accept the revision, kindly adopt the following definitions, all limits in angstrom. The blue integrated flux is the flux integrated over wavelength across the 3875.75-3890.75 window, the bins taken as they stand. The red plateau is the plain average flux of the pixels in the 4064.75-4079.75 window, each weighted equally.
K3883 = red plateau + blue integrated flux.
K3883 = 566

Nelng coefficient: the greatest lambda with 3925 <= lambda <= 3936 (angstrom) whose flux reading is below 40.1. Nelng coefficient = 3935.0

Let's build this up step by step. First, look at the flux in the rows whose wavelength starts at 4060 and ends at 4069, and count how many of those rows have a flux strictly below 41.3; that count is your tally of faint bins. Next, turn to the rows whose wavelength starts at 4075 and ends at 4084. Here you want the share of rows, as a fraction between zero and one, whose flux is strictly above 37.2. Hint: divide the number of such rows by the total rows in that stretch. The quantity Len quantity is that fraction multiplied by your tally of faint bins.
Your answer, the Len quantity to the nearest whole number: 0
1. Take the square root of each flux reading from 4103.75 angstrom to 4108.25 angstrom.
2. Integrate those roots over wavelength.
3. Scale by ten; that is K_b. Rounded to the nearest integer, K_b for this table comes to 239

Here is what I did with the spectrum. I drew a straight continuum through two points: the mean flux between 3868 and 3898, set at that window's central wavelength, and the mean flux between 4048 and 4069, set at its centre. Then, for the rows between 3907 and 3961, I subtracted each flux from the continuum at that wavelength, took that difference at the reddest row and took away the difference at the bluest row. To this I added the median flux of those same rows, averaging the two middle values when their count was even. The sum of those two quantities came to 30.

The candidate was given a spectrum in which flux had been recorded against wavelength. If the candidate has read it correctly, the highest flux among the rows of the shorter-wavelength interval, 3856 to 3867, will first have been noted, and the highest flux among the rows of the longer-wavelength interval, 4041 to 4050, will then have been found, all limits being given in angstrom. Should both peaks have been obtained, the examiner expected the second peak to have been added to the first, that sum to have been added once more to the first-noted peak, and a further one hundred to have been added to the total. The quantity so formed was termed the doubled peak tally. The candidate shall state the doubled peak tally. 229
